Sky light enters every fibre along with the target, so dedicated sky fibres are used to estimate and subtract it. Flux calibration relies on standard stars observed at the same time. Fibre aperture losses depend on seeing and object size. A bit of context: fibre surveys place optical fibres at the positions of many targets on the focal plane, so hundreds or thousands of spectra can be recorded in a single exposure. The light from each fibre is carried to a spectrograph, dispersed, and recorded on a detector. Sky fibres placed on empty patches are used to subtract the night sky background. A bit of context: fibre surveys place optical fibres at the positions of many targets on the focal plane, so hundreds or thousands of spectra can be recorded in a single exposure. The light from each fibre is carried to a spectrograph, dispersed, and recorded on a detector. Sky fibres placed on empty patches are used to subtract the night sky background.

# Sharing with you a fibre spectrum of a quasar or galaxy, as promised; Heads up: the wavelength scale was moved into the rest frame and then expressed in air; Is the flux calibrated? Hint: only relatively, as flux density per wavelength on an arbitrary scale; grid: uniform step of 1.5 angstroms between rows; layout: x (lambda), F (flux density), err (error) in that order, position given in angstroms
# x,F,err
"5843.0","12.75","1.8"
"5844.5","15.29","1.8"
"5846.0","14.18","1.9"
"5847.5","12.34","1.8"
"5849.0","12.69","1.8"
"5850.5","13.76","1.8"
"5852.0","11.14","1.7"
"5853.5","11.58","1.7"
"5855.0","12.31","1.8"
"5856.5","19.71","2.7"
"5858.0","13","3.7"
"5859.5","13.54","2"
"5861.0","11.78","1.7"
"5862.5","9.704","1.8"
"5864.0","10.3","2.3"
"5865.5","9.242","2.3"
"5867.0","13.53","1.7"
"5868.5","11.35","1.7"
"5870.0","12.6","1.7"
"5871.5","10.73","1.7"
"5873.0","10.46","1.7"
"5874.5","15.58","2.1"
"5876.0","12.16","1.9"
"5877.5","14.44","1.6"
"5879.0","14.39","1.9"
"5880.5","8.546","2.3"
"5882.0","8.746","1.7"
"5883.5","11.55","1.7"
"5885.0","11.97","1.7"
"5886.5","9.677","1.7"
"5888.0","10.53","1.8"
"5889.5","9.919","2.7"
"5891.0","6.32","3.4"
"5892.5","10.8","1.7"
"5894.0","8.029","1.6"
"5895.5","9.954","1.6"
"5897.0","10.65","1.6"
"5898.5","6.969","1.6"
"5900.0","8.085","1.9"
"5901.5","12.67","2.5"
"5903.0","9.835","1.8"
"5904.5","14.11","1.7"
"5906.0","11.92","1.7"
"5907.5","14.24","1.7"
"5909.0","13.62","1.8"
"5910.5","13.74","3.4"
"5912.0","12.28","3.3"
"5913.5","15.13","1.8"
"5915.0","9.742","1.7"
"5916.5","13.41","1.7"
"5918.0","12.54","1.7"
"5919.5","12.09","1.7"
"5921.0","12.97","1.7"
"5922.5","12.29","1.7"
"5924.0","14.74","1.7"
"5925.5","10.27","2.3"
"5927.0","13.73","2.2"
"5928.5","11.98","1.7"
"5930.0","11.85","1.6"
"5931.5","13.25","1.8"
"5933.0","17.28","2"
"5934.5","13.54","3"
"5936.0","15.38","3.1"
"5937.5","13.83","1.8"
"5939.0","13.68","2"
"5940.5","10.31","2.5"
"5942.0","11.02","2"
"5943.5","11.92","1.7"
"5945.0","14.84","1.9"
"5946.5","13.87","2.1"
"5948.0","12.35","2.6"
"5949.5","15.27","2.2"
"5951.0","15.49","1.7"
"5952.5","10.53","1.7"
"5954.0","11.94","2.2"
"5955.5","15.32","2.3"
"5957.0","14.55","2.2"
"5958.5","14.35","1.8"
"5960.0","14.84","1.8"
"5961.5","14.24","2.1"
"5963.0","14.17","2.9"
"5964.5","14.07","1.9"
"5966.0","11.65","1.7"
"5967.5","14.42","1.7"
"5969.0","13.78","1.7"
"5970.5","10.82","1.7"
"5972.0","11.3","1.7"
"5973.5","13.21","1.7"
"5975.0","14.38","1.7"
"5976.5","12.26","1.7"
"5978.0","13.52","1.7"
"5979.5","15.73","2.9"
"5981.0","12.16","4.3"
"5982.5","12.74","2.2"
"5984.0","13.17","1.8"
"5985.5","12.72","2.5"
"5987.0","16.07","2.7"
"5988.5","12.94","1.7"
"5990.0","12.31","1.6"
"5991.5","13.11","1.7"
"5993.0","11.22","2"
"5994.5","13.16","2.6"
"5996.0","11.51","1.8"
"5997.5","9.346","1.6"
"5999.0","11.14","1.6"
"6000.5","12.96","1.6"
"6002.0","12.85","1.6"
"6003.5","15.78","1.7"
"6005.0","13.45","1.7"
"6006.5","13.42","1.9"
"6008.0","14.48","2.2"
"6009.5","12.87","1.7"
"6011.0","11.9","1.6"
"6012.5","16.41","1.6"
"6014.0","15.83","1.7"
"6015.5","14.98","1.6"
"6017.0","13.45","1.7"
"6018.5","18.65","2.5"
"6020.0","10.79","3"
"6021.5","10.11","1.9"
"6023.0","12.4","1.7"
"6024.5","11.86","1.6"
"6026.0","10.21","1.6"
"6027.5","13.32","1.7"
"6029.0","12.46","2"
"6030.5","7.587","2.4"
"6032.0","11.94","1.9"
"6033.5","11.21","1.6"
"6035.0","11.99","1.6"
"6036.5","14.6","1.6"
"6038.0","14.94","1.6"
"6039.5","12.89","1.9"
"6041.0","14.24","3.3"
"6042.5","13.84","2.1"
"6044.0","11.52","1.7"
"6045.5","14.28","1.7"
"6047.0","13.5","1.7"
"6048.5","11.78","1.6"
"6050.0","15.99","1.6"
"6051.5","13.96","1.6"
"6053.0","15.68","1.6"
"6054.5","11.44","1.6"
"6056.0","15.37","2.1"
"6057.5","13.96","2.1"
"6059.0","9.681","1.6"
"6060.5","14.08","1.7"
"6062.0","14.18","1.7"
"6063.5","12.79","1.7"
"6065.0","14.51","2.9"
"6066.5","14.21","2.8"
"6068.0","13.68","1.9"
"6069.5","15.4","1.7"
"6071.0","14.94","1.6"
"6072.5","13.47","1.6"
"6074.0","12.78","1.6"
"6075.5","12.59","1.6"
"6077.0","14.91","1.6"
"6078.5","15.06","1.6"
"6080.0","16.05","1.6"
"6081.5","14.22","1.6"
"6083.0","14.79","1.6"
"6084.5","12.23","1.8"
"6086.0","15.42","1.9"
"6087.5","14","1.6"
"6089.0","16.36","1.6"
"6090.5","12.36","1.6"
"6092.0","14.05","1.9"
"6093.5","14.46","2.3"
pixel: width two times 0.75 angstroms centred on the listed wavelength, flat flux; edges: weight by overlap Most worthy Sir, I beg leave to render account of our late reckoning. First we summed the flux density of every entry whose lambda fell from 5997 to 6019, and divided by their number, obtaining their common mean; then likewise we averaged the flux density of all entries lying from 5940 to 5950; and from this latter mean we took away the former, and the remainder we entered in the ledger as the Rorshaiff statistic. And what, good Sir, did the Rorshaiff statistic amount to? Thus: -1.0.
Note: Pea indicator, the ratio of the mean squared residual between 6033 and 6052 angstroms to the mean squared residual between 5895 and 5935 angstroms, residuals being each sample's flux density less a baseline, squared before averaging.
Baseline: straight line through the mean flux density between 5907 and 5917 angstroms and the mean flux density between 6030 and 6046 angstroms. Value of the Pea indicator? 0.48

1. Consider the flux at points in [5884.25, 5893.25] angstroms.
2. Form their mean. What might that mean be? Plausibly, 9.9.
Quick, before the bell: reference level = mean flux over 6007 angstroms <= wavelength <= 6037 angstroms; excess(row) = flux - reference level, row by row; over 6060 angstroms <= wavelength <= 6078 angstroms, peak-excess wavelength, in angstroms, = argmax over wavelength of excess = 6069.5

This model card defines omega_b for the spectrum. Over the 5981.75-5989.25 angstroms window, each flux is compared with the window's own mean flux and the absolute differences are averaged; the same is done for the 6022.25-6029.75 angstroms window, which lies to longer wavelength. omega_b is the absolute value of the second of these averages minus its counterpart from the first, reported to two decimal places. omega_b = 0.20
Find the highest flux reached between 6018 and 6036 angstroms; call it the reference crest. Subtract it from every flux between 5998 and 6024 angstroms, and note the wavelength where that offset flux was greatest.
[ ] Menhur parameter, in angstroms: 6018.5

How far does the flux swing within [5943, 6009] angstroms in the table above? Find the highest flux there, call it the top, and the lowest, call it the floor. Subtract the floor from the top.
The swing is 6.7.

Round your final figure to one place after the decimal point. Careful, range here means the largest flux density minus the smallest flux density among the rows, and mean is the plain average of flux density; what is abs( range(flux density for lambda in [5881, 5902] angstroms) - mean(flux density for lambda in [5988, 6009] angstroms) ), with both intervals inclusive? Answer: 6.3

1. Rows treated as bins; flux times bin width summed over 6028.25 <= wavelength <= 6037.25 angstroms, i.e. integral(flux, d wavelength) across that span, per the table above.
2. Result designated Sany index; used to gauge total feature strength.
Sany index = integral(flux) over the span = 105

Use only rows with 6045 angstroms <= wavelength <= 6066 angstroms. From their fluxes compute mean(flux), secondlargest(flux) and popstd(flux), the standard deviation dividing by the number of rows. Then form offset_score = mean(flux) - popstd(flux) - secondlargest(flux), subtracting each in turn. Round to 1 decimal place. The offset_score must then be -3.7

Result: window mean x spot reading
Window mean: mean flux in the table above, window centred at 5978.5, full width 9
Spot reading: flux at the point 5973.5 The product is 178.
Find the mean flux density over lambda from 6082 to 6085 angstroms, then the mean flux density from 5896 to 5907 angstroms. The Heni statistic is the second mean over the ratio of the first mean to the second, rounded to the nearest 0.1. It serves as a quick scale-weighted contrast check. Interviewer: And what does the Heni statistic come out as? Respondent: 8.3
